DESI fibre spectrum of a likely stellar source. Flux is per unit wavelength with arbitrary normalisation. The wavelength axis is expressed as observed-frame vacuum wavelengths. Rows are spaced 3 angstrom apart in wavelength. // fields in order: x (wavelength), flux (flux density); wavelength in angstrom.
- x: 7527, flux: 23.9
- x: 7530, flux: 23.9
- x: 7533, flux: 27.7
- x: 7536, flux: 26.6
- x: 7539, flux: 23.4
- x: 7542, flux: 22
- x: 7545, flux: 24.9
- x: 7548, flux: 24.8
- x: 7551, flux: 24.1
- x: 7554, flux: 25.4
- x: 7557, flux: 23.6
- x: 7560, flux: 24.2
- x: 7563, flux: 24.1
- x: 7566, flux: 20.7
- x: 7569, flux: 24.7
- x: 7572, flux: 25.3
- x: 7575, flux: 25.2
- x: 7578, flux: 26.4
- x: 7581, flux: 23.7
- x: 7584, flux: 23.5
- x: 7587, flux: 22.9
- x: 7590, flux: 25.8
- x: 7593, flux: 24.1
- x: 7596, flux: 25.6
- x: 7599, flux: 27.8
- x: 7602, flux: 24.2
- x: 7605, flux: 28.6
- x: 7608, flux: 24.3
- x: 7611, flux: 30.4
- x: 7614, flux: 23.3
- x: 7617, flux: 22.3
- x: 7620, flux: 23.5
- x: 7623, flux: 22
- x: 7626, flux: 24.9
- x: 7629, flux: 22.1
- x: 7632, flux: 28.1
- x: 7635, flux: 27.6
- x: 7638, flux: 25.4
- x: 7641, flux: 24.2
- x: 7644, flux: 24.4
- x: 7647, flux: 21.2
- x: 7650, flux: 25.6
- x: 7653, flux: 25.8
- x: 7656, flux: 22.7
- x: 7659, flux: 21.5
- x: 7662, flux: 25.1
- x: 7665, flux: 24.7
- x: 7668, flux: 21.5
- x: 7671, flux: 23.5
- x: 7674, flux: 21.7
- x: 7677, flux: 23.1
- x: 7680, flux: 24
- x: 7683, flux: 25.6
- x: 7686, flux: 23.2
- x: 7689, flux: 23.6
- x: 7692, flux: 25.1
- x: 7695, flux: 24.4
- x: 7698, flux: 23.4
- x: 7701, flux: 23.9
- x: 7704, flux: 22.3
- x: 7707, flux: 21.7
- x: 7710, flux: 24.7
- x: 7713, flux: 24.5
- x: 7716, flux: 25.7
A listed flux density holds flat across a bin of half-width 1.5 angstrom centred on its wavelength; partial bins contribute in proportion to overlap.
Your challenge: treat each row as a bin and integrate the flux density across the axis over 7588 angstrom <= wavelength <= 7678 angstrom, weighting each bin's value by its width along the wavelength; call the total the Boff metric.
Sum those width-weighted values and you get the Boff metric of 2205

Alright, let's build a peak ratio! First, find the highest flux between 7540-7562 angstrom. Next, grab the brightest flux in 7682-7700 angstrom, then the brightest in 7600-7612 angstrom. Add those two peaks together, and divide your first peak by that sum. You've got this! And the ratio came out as 0.45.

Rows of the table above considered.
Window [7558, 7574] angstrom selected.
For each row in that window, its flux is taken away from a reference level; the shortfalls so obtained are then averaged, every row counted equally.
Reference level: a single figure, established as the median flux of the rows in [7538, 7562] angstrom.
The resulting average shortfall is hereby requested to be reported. 0.3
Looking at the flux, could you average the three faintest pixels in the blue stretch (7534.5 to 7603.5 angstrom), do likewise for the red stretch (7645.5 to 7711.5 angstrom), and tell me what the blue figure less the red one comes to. 0.5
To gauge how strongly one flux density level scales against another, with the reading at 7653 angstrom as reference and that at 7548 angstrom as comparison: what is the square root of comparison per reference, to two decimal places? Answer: 0.98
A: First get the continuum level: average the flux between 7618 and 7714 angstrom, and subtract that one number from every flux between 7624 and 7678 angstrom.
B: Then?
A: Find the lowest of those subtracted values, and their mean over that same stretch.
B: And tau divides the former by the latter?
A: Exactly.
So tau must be -17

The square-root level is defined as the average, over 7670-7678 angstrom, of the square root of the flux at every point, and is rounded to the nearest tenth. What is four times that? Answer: 19.1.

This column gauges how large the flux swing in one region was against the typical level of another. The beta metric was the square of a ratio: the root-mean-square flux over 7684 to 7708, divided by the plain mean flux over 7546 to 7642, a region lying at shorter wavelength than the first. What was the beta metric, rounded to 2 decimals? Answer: 0.90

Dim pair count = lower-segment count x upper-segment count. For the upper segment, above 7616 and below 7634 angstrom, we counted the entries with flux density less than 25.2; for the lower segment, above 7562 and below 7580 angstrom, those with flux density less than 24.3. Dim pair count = 10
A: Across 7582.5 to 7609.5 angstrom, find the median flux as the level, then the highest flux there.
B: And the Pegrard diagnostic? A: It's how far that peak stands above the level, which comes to 4.3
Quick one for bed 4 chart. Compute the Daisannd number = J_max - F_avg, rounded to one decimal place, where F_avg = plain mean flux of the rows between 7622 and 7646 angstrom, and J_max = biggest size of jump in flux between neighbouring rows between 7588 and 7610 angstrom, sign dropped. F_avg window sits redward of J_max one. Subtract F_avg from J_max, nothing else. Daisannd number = -20.4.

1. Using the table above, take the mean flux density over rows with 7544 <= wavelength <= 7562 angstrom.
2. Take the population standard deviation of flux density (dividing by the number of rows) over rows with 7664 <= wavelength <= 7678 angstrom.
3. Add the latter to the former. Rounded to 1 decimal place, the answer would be 25.7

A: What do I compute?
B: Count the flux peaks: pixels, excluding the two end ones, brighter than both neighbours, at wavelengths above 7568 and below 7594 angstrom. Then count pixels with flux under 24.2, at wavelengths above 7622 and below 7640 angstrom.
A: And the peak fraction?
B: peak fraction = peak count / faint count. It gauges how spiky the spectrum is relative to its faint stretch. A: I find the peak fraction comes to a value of 1.5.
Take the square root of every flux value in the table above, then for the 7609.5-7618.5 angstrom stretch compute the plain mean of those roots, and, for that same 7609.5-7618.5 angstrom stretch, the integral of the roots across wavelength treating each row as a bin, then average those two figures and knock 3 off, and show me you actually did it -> 22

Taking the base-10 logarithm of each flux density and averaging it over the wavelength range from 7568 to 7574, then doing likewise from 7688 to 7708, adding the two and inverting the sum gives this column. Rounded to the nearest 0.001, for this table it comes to 0.361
